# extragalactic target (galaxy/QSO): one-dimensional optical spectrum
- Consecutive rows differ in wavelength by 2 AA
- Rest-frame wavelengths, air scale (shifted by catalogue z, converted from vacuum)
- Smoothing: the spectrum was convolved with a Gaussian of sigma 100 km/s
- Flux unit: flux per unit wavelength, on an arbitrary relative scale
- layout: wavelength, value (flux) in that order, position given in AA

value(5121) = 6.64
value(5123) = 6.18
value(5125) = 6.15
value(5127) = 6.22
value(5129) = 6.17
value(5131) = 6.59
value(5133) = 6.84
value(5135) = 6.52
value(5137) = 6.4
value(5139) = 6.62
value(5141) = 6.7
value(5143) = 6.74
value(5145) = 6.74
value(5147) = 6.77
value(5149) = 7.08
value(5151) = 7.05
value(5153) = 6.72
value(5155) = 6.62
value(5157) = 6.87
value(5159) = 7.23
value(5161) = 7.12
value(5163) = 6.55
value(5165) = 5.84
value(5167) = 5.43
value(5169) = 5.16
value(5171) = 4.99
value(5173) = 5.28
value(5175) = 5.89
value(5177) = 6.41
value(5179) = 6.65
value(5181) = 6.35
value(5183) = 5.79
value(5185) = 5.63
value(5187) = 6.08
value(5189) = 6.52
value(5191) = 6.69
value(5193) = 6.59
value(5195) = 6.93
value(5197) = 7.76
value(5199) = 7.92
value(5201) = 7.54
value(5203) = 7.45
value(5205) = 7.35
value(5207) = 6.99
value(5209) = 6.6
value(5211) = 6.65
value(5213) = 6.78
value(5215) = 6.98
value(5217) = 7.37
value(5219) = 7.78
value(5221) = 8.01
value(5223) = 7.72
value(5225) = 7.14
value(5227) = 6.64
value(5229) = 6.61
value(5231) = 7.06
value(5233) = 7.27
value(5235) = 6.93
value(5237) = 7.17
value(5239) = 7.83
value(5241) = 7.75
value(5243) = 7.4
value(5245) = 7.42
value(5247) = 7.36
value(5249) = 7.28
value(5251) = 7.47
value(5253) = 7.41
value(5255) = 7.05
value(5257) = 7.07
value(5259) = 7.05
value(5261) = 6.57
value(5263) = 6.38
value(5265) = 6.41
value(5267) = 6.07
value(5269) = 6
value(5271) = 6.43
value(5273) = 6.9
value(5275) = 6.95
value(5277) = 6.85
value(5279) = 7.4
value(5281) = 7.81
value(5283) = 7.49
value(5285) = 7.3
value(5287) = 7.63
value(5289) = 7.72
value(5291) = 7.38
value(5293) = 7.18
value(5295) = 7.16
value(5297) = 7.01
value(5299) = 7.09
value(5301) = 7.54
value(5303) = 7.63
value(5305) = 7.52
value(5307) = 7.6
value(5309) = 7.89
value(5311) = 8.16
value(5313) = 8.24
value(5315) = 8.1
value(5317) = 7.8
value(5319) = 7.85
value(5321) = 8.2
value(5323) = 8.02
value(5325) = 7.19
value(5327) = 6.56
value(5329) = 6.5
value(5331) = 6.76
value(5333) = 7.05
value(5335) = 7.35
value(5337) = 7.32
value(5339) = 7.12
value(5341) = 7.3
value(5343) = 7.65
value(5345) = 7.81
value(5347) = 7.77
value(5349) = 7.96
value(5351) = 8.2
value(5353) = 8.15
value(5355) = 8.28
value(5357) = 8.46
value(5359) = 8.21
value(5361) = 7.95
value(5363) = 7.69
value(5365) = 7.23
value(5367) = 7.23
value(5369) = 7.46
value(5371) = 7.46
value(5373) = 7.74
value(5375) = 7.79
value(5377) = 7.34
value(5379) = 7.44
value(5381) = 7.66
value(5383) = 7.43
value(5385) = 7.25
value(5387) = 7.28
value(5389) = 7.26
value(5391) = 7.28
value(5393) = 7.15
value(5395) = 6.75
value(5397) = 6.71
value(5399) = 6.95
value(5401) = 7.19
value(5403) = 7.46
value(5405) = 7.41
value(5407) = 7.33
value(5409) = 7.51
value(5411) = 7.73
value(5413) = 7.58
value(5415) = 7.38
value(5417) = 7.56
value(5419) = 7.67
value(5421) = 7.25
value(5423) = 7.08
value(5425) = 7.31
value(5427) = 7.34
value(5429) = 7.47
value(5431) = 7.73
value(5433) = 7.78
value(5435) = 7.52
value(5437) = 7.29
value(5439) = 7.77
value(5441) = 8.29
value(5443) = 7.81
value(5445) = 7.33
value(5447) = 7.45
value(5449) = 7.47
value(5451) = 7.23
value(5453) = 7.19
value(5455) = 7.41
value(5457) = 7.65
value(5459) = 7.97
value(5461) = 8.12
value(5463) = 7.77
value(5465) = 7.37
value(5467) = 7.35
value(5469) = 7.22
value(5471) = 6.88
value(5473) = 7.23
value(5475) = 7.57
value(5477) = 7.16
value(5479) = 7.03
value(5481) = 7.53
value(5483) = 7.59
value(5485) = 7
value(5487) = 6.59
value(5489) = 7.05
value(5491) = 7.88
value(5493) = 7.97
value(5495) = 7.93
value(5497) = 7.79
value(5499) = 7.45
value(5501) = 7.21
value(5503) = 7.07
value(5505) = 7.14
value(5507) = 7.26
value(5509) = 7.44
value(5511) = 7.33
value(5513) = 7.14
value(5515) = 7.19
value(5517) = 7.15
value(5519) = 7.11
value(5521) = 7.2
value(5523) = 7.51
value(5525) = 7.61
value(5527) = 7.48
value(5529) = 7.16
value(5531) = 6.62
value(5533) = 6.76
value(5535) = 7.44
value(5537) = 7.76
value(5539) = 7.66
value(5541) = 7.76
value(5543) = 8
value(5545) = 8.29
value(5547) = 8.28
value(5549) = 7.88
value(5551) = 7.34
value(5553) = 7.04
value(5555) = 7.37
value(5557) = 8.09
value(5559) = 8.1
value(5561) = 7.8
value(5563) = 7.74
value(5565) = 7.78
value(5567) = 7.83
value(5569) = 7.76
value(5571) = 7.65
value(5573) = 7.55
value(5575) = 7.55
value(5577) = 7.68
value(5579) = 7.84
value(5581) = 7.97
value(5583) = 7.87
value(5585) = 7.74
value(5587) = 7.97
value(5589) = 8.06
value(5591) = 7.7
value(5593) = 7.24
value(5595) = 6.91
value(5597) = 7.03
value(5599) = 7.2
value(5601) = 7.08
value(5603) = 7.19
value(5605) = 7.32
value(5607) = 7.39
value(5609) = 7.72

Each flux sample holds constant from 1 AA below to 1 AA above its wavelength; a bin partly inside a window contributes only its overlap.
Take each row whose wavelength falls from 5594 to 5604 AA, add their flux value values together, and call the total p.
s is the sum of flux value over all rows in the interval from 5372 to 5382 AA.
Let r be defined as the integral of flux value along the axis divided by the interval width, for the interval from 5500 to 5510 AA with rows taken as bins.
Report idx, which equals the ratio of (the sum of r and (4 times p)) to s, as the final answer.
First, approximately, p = 35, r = 7.22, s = 38.0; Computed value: 3.9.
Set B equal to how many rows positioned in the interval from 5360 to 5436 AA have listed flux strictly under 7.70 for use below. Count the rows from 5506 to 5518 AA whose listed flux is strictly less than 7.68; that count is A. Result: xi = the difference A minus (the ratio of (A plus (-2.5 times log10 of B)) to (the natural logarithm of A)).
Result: 4.8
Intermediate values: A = 6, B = 32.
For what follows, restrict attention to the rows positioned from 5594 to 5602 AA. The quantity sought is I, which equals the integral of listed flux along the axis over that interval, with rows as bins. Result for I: 56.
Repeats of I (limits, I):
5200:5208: 59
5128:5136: 52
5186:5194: 52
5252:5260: 57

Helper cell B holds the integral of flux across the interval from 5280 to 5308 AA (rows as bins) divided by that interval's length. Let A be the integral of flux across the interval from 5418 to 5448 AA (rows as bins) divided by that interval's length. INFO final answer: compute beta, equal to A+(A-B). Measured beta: 7.6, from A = 7.5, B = 7.43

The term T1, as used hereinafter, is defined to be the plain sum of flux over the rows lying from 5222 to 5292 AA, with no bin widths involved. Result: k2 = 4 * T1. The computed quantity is 996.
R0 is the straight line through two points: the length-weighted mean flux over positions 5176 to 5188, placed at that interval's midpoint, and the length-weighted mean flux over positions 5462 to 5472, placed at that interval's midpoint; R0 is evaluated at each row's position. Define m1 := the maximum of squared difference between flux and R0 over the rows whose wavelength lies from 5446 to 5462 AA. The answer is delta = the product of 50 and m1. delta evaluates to 34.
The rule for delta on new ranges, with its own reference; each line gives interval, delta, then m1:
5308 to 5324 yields 120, 2.4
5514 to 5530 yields 9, 0.2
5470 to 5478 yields 10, 0.2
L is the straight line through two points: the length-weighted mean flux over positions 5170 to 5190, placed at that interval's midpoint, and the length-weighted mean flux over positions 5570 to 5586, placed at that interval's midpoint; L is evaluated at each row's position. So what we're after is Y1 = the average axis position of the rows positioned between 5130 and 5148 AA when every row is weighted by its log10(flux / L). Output 5139.1 AA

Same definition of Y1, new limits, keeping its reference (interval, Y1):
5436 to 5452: 5442.4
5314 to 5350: 5330.8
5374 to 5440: 5406.0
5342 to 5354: 5348.4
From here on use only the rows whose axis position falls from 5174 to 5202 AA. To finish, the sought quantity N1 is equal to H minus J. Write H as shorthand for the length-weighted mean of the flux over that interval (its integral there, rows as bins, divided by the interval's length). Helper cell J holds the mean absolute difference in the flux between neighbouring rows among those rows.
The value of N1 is 6.3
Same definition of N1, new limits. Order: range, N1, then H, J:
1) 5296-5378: 7.4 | 7.6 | 0.22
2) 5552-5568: 7.5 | 7.7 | 0.22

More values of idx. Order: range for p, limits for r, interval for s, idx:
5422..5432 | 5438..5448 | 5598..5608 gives 4.3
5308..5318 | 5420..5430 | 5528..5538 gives 4.7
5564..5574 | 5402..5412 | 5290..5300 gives 4.5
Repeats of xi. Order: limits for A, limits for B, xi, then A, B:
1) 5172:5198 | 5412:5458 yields 8.4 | 12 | 18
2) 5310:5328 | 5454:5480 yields 2.7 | 2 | 10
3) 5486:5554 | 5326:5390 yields 17.5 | 24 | 21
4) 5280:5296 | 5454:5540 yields 4.8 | 6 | 35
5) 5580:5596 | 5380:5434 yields 4.1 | 2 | 24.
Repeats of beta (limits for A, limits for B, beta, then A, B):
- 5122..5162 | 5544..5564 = 5.5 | 6.7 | 7.79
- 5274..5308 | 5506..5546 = 7.3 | 7.4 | 7.39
